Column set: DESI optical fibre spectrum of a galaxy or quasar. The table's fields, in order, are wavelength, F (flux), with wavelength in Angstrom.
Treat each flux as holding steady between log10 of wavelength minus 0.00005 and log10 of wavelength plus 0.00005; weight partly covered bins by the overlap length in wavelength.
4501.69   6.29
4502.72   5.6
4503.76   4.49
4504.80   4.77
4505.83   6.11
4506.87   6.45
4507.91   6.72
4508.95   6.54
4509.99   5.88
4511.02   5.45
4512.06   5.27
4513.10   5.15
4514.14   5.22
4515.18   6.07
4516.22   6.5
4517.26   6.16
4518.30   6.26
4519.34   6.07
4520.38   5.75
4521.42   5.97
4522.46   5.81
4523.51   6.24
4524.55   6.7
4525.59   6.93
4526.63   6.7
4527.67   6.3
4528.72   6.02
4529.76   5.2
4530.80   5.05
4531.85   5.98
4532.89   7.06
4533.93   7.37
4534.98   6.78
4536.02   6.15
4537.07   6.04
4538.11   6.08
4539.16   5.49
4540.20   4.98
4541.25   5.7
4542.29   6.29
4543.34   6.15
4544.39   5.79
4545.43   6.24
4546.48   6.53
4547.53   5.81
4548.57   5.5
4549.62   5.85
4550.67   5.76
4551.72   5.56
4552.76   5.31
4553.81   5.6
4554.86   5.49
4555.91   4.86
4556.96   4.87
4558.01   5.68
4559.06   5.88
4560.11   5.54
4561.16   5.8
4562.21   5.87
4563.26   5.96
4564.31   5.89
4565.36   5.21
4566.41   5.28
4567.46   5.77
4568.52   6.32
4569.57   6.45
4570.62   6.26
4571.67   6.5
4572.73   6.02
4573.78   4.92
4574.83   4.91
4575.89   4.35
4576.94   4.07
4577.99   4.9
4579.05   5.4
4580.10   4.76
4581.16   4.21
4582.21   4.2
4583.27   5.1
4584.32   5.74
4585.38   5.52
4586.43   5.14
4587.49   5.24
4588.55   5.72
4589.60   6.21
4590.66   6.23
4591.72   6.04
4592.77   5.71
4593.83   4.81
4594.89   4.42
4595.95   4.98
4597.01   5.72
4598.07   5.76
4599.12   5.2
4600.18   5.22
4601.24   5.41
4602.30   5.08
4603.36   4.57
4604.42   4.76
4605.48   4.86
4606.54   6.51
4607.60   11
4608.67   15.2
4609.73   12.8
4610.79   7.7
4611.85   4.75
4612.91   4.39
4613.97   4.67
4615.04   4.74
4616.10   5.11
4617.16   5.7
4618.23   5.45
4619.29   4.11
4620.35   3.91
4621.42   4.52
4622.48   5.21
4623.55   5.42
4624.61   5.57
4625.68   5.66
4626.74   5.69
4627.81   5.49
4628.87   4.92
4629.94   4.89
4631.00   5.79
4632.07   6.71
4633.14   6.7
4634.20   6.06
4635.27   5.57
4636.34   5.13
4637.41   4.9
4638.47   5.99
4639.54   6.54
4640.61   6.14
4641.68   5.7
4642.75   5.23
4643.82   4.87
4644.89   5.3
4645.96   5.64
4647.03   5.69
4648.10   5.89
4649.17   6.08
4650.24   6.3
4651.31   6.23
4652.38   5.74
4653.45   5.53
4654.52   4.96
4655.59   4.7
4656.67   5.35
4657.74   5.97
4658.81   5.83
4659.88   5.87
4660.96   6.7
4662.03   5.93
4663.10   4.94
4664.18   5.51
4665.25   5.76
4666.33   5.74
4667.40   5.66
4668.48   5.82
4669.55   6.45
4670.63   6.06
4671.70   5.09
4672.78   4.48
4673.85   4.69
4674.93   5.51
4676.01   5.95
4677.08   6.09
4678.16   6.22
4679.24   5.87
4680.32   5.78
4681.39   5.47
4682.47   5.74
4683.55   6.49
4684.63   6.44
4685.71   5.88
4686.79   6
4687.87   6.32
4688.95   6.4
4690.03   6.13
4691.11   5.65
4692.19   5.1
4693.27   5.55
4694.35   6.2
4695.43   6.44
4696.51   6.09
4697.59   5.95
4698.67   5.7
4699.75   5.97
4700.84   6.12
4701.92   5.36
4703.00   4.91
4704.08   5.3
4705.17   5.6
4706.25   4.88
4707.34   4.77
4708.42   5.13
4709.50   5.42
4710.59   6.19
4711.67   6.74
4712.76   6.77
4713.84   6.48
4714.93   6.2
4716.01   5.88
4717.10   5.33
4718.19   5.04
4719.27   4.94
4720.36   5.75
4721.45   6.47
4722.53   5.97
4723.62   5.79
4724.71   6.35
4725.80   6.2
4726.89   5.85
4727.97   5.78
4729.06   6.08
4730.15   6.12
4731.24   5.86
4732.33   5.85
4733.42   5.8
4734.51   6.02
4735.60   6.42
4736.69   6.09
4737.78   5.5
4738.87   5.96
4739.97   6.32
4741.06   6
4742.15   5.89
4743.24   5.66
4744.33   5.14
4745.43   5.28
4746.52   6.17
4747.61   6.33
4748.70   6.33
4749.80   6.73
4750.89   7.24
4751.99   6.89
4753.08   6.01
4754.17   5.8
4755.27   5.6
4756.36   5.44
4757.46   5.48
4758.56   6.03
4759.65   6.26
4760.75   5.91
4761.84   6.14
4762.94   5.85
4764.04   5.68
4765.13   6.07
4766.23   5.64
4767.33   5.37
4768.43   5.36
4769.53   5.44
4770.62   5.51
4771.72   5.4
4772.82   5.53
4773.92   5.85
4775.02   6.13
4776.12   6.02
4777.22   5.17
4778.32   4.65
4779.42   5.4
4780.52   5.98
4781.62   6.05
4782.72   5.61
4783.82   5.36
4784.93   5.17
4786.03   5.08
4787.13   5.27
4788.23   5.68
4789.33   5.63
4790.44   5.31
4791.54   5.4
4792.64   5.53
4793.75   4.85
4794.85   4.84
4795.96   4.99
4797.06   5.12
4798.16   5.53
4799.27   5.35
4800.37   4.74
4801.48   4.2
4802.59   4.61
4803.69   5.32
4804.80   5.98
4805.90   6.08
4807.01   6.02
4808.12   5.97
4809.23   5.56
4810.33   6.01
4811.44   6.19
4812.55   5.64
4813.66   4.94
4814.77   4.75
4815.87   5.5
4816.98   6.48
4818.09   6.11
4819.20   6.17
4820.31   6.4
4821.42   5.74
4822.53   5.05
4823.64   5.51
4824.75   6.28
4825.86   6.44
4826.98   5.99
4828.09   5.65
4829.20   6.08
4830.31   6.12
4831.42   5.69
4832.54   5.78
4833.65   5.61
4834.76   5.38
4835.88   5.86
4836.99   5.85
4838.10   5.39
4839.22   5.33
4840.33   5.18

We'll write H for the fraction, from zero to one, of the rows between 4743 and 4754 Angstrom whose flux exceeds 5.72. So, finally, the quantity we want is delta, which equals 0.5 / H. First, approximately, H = 0.70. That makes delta 0.71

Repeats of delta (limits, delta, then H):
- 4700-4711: 2.50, 0.20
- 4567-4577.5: 0.83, 0.60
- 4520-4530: 0.56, 0.90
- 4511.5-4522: 0.71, 0.70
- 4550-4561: 2.50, 0.20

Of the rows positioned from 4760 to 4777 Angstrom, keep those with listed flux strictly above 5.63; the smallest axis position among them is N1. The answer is 4760.75 Angstrom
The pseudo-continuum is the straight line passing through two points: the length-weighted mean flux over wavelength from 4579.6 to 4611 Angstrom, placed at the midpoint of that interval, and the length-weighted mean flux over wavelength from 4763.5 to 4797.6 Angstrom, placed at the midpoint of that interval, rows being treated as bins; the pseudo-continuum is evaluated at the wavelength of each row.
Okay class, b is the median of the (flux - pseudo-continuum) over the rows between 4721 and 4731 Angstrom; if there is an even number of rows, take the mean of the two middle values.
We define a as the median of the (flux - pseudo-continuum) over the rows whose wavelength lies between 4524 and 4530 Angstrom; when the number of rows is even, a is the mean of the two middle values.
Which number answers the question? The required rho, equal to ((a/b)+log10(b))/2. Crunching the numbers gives 0.0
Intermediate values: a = 0.1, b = 0.44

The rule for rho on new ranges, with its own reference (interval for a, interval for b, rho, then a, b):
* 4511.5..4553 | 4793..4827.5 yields -1.1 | -0.3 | 0.21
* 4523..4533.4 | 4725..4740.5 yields -0.3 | -0.1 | 0.38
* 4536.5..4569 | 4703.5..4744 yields -1.4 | -0.5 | 0.23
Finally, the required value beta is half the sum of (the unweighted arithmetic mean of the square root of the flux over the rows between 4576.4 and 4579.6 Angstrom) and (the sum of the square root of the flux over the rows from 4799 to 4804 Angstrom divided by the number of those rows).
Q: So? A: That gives 2.19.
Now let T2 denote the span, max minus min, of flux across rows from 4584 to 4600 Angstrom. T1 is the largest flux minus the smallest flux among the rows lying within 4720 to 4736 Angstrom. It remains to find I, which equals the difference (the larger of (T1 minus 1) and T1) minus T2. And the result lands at -1.1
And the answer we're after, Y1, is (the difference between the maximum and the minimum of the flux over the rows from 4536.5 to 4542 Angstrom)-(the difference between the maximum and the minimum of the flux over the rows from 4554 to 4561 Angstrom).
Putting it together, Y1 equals 0.08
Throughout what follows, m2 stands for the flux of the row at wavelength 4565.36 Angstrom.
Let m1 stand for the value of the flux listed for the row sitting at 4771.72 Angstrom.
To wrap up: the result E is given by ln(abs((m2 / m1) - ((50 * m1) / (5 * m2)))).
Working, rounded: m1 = 5.4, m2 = 5.21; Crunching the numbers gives 2.24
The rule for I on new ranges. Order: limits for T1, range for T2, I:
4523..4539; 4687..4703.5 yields 0.8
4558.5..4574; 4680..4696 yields 0.2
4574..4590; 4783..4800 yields 1.3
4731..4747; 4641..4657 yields -0.3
